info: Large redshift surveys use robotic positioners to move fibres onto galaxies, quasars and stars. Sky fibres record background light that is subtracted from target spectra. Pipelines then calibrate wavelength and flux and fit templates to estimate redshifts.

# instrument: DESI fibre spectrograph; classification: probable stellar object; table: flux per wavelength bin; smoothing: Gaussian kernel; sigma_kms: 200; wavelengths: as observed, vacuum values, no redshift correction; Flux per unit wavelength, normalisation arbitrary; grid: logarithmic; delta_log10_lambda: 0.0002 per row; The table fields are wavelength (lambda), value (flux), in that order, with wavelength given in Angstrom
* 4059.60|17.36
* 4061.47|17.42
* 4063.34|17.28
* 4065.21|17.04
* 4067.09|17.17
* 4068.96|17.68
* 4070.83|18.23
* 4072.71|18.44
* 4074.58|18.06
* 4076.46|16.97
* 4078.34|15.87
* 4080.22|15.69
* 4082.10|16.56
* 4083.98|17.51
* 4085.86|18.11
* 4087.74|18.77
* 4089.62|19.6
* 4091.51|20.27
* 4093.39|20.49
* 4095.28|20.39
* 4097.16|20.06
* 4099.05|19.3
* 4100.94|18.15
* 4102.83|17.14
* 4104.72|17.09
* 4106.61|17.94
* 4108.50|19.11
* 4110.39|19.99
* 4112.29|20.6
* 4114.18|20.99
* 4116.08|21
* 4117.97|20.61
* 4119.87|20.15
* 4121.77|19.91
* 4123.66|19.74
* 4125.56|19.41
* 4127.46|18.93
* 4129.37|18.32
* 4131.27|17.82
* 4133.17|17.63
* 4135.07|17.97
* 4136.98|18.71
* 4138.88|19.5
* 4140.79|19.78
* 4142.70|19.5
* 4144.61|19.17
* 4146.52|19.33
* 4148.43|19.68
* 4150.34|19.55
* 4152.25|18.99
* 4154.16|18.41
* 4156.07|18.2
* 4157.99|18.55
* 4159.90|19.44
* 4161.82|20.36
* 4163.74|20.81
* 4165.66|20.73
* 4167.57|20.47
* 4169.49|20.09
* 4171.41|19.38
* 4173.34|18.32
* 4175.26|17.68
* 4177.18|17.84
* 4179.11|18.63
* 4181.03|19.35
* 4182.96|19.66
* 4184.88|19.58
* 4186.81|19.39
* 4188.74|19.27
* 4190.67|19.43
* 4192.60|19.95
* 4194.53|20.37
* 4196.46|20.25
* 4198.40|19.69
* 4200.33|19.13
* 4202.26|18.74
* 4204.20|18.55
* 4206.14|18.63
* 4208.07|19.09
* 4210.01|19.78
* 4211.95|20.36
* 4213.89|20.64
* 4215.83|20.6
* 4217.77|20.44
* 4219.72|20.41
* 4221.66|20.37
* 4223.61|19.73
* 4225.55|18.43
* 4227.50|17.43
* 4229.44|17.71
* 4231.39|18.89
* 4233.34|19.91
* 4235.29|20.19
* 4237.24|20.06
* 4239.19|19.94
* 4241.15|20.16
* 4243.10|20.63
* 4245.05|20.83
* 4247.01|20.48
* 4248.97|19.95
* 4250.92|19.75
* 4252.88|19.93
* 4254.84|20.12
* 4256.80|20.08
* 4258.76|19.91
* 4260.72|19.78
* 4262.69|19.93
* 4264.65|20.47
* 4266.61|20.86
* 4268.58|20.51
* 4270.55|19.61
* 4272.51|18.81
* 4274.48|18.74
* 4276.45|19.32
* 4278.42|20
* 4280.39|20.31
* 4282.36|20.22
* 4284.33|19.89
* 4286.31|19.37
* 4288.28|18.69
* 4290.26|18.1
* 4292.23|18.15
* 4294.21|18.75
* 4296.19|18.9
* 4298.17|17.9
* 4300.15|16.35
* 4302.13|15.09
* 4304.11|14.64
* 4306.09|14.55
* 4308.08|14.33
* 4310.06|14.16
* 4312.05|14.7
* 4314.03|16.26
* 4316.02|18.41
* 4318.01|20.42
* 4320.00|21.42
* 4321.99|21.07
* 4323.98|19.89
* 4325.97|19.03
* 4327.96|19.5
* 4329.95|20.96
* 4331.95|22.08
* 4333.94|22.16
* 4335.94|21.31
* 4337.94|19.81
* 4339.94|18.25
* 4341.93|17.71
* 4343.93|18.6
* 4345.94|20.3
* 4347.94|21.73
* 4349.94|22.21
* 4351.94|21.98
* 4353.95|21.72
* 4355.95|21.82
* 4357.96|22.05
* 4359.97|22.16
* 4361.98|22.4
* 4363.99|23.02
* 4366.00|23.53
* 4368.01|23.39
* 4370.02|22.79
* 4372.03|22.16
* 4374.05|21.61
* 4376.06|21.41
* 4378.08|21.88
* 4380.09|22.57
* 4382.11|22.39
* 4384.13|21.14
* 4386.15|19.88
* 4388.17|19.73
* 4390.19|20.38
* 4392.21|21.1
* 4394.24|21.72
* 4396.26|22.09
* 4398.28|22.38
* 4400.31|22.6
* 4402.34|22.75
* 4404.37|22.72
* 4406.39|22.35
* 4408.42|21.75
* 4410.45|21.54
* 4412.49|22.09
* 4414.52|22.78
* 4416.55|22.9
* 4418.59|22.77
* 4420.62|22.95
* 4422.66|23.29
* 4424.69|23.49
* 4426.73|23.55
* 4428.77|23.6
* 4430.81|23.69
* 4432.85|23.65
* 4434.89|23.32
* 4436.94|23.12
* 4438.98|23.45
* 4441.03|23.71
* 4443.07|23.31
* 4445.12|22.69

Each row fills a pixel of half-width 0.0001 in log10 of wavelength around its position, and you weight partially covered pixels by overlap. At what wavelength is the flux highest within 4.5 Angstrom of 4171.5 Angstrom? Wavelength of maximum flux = 4167.57 Angstrom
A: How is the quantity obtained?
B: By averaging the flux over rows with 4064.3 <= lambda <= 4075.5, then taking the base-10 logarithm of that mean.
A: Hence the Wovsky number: 1.25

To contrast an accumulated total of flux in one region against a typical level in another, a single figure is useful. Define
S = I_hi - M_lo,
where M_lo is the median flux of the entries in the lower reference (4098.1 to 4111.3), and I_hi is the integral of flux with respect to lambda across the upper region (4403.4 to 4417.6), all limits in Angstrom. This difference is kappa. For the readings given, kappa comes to 299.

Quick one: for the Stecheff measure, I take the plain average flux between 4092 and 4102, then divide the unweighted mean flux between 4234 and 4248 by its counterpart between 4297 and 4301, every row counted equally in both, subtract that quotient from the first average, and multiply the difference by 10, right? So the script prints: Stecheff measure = 185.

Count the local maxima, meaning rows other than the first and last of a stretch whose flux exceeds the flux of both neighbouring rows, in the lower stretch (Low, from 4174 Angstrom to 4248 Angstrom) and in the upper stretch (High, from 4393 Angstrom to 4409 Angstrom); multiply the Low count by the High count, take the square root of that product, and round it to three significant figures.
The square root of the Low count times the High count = 2.24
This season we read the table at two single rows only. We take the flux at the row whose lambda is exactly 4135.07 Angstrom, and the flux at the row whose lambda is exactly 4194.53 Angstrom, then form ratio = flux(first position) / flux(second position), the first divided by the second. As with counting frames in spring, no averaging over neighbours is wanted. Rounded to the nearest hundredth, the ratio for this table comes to 0.88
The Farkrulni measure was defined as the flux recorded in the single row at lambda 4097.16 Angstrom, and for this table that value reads 20.06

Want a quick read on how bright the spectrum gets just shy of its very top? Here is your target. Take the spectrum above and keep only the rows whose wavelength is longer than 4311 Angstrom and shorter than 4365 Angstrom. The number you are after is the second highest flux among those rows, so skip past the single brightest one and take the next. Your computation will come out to 22.4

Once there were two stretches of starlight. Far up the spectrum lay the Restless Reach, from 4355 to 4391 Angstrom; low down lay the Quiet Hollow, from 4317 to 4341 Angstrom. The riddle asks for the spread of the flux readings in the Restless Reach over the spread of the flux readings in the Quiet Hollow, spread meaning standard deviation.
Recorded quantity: 0.9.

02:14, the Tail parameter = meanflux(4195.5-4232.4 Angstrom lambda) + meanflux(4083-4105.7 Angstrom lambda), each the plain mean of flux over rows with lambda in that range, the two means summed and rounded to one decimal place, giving 38.3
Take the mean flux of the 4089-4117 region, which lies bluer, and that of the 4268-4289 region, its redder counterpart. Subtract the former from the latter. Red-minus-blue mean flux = 0.1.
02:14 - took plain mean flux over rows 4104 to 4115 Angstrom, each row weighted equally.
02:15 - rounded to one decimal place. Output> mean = 19.3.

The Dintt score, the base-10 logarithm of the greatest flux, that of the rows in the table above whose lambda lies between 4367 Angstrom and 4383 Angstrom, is 1.37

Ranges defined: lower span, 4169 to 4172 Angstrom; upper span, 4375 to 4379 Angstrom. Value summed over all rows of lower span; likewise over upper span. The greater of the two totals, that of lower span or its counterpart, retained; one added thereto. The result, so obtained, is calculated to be 44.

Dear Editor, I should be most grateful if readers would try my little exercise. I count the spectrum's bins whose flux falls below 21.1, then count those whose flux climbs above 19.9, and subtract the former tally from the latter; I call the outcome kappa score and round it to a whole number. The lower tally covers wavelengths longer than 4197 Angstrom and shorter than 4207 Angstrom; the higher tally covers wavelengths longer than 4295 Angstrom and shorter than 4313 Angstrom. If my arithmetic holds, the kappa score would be -5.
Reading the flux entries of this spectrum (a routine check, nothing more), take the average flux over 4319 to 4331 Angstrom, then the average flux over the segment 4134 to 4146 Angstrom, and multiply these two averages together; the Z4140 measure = 388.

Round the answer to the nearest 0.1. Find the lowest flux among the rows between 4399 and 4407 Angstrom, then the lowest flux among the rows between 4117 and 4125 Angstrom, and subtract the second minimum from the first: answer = 2.6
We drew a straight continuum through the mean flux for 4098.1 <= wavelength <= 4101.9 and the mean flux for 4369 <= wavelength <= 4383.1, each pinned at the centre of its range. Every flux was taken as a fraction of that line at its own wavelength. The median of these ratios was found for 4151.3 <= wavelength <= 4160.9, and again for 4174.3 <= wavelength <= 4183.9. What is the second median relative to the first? 0.99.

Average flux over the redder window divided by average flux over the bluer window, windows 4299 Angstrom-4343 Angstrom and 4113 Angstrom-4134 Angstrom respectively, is 0.94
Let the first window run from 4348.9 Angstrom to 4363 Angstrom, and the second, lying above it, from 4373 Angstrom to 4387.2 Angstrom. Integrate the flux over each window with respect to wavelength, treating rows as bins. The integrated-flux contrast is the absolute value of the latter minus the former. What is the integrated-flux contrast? 5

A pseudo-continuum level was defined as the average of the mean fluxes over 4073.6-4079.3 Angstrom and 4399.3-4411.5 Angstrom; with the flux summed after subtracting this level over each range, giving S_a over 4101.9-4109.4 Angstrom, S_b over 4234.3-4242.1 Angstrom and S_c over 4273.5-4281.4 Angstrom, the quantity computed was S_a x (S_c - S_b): 14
